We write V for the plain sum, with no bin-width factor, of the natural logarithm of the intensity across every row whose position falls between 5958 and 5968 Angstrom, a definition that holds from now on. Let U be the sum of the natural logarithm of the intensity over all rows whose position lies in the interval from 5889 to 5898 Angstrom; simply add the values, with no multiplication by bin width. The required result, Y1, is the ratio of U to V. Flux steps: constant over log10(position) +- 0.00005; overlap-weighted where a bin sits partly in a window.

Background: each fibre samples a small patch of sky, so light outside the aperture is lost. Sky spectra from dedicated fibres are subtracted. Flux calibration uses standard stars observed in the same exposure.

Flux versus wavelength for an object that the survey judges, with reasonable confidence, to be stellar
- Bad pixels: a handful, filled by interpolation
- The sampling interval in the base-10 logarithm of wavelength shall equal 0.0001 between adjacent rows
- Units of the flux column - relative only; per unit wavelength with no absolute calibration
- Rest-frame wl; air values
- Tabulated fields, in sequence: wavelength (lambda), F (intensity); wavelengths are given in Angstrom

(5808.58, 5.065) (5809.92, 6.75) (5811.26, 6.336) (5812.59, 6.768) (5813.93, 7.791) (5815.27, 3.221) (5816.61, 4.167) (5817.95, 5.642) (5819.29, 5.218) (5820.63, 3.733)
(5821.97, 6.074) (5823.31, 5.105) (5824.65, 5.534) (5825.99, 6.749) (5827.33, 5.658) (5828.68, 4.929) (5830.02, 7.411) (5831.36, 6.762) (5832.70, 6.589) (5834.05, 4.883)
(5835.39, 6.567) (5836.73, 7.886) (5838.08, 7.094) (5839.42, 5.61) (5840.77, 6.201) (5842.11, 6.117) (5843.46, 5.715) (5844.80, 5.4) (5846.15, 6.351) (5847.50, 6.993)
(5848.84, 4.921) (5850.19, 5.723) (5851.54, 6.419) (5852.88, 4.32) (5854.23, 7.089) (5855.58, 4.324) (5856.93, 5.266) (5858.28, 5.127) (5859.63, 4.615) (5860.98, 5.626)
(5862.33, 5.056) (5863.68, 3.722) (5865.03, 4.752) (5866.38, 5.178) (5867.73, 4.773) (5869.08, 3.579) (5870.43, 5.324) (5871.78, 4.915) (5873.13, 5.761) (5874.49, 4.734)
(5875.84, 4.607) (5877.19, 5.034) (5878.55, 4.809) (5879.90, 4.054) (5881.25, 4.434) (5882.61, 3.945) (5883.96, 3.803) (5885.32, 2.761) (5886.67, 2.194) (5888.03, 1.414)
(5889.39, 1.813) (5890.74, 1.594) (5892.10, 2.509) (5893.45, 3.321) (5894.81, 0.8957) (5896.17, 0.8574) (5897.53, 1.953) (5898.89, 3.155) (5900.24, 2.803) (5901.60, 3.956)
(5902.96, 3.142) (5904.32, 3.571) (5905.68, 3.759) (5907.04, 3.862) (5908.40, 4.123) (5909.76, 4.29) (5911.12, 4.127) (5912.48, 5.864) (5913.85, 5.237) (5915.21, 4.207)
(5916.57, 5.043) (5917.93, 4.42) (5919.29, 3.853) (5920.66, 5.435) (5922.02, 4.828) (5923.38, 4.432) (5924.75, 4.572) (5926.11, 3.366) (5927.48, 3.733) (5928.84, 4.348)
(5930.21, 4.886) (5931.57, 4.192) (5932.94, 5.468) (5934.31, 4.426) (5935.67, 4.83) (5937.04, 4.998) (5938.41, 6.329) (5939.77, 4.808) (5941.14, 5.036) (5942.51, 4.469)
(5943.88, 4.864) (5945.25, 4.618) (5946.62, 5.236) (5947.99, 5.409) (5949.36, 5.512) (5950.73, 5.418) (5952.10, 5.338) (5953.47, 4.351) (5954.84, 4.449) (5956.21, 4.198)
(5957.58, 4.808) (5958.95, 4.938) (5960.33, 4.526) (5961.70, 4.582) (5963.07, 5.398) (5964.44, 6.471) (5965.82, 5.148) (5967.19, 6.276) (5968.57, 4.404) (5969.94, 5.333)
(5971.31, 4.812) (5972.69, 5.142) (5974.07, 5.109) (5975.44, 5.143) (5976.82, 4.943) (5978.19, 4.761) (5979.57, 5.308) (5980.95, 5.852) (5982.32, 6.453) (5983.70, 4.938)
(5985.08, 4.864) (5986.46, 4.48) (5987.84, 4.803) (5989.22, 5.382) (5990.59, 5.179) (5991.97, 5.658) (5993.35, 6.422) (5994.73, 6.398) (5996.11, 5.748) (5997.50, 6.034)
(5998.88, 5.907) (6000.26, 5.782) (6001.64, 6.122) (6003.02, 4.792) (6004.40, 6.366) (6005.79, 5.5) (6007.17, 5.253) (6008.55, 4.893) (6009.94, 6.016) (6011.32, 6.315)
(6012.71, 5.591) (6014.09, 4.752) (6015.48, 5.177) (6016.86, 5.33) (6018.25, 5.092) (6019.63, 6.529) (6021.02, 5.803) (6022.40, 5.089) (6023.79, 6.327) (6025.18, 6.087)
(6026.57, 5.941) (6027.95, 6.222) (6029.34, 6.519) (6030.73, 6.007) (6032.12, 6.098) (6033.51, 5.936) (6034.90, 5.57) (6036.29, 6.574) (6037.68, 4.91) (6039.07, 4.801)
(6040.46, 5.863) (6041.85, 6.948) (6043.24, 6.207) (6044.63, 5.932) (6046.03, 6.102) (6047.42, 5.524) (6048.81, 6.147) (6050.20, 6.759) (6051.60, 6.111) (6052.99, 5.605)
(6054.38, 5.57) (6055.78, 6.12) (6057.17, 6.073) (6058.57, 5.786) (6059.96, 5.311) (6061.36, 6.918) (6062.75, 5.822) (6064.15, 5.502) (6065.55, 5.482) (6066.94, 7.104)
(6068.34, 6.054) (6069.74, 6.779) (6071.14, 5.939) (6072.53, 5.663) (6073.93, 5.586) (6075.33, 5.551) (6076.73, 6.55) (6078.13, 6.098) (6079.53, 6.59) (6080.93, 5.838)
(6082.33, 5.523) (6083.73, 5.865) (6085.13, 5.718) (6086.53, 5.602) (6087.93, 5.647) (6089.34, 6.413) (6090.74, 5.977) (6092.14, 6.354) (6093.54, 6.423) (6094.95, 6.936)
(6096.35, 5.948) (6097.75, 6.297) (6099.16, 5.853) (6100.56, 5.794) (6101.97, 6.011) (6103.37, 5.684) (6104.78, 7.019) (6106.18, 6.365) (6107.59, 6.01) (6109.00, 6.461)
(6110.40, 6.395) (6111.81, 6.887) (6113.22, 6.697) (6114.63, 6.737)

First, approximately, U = 3.6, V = 11.7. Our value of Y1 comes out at 0.31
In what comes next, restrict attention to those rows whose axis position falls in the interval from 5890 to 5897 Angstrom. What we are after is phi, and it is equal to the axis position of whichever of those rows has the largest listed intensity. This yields 5893.45 Angstrom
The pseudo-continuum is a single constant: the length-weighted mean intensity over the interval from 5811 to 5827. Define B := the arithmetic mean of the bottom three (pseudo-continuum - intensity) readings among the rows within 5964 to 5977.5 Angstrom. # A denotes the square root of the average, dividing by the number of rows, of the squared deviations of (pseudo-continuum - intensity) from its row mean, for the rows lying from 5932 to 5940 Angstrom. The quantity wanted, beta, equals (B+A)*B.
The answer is -0.05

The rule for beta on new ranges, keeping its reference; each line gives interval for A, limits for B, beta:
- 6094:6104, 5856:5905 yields -0.02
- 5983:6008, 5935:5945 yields 0.04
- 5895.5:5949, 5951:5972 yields -0.26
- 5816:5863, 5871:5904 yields 0.35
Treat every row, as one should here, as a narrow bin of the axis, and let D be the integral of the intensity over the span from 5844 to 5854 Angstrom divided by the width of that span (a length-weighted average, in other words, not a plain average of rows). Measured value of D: 5.8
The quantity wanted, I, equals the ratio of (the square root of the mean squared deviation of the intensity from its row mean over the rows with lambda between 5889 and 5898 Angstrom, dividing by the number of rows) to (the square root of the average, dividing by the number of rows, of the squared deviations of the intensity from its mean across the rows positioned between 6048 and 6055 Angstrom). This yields 1.9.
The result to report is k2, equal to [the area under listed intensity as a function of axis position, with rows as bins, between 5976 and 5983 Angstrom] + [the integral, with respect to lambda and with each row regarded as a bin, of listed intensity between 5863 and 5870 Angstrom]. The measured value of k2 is 69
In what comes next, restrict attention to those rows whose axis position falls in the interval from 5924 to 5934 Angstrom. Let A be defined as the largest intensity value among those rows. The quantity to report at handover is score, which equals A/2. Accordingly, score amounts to 2.7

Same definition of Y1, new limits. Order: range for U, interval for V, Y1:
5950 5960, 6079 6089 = 0.89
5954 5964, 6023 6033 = 0.85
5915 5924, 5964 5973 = 0.91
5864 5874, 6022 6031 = 0.88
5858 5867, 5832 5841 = 0.85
